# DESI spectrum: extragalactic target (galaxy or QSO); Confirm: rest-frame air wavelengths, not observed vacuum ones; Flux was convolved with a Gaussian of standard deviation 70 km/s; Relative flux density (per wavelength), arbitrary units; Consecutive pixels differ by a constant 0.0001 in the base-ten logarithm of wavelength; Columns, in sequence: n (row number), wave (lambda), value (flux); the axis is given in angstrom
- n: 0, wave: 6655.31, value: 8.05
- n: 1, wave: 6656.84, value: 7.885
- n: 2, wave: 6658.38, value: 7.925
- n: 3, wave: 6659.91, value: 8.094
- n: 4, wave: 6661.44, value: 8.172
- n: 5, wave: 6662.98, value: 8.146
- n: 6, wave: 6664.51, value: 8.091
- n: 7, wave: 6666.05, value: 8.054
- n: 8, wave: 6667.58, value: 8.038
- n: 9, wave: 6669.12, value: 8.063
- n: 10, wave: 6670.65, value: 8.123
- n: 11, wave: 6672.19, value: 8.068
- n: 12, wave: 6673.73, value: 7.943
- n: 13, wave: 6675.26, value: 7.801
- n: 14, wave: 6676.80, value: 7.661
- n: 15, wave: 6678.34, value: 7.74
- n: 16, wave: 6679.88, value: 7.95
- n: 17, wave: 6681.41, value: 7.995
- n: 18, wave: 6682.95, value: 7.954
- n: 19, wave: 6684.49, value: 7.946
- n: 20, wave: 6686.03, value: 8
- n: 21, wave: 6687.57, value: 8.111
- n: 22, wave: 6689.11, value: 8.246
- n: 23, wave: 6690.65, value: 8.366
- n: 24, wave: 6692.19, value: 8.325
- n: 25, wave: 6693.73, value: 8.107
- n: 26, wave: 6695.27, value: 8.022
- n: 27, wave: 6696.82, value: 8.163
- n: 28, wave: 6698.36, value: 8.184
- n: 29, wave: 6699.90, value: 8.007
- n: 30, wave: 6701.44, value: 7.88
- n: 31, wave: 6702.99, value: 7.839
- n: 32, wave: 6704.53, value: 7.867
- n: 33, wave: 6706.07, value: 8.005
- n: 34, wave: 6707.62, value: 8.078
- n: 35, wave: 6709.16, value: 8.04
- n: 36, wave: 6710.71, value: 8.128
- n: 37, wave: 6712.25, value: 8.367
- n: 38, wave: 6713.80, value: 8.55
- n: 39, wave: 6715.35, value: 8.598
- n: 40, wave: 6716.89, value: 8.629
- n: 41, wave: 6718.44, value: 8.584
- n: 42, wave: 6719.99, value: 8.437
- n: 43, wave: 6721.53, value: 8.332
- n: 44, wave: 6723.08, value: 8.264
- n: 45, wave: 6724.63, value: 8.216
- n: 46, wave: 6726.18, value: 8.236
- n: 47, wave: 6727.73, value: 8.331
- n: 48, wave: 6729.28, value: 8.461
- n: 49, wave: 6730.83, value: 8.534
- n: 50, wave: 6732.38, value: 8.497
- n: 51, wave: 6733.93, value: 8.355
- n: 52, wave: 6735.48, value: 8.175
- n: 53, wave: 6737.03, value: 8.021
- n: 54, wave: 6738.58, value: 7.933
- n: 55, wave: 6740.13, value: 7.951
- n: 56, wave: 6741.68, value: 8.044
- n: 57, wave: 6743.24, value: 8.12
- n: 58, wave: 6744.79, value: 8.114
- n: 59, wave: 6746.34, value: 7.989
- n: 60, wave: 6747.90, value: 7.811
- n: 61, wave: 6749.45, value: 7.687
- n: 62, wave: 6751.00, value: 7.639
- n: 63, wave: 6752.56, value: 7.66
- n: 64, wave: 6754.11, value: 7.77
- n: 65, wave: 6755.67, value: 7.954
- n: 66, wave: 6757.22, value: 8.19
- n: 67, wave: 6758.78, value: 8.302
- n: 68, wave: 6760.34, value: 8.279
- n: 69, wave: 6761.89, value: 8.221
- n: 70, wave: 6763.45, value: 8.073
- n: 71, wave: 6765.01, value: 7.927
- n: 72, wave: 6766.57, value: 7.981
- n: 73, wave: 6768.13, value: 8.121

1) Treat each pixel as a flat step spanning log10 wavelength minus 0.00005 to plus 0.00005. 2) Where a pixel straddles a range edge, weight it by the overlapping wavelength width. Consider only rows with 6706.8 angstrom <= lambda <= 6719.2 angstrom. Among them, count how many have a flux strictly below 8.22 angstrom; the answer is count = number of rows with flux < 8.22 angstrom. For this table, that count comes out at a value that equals 3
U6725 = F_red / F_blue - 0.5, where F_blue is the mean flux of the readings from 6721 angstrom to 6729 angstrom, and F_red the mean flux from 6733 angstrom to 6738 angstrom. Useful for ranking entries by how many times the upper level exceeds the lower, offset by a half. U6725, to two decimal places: 0.49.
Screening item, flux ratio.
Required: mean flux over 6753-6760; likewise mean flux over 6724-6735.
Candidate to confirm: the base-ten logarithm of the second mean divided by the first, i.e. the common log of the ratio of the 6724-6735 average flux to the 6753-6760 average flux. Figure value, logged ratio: 0.017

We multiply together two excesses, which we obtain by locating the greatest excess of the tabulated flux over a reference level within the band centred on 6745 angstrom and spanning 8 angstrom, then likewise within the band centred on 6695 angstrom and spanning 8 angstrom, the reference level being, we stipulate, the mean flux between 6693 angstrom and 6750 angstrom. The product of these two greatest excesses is -0.01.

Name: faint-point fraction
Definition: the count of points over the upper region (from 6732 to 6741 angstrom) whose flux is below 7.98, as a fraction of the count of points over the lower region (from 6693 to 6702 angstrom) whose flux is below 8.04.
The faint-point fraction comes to 0.67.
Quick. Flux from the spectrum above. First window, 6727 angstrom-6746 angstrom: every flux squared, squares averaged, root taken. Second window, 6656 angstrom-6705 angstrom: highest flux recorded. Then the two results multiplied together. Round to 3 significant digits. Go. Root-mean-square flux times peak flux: 68.7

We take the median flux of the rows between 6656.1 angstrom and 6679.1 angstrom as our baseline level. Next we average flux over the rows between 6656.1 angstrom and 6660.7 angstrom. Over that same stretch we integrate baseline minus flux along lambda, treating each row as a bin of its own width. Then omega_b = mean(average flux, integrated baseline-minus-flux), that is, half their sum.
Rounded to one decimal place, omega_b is 4.2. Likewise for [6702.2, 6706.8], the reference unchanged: 4.3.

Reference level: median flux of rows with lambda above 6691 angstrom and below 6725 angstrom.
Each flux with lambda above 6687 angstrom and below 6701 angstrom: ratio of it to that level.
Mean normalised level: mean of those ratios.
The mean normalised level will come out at 1.00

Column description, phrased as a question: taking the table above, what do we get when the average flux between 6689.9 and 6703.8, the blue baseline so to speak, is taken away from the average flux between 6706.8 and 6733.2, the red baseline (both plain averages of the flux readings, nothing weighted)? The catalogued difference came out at 0.27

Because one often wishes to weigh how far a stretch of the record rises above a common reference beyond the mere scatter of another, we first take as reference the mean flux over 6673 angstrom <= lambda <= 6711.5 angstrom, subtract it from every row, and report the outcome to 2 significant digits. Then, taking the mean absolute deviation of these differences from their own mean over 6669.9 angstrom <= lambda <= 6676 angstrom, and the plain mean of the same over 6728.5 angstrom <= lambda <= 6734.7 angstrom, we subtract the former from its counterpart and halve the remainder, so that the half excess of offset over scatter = 0.17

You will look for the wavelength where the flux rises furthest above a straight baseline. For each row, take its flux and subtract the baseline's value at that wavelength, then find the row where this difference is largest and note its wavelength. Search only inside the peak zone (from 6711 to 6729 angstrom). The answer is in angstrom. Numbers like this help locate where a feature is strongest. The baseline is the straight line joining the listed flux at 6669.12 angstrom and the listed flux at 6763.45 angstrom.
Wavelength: 6716.89 angstrom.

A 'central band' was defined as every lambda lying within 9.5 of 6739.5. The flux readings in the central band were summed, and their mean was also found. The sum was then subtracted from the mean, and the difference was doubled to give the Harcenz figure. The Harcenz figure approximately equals -179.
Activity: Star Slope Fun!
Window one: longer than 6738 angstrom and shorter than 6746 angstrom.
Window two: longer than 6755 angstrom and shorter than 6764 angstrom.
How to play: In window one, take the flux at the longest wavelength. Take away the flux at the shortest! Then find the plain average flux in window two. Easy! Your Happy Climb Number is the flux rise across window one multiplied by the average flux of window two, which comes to 1.5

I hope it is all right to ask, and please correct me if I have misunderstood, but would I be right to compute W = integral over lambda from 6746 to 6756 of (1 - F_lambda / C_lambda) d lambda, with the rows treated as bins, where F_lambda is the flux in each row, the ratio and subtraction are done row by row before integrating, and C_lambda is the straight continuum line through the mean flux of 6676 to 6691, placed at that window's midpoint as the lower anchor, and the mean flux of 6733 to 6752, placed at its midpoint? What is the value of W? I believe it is 0.27 angstrom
